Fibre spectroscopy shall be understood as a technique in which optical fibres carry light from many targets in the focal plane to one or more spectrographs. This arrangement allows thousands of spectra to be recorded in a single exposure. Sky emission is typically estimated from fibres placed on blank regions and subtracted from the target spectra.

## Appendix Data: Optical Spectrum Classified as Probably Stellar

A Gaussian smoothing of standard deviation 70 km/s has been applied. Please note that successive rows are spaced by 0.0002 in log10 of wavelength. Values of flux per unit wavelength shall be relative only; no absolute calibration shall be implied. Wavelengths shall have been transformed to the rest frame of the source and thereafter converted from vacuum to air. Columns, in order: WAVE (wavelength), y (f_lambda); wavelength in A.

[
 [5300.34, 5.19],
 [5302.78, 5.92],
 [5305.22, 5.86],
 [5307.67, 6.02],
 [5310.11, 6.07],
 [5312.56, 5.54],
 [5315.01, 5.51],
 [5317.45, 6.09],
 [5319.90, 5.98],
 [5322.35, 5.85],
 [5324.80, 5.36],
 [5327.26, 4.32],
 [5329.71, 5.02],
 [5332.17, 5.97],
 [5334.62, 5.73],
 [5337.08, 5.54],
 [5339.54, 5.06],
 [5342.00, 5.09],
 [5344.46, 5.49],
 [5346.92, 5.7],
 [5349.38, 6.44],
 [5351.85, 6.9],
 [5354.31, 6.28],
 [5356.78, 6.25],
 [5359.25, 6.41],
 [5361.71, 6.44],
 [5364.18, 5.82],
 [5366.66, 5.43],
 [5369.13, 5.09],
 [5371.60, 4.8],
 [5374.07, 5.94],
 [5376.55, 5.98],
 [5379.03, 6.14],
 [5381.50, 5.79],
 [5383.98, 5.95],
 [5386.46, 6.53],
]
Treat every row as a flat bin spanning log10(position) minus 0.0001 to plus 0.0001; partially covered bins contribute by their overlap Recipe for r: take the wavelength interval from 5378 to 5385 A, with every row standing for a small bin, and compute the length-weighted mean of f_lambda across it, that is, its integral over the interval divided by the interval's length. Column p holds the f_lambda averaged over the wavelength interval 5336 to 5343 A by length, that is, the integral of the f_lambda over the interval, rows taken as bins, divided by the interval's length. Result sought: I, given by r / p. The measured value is 1.14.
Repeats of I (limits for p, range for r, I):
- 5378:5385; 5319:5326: 0.96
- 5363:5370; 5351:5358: 1.18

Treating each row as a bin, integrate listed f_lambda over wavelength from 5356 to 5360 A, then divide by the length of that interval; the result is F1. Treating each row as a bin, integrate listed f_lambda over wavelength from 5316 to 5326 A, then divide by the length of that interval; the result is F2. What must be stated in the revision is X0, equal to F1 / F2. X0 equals 1.09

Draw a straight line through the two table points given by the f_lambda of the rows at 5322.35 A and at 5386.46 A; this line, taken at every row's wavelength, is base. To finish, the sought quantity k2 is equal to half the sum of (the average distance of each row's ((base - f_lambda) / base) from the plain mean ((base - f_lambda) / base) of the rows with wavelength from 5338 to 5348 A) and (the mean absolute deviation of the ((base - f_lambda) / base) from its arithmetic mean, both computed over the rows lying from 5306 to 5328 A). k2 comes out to 0.056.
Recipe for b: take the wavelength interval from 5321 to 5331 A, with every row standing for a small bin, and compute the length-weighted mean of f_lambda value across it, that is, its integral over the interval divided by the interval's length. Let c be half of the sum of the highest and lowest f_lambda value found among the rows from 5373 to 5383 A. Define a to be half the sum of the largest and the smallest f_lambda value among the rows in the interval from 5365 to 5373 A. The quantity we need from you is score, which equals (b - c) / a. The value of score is -0.16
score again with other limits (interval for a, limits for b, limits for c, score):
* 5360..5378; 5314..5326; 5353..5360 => -0.10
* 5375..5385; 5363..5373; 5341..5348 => -0.02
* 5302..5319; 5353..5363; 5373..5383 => 0.07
